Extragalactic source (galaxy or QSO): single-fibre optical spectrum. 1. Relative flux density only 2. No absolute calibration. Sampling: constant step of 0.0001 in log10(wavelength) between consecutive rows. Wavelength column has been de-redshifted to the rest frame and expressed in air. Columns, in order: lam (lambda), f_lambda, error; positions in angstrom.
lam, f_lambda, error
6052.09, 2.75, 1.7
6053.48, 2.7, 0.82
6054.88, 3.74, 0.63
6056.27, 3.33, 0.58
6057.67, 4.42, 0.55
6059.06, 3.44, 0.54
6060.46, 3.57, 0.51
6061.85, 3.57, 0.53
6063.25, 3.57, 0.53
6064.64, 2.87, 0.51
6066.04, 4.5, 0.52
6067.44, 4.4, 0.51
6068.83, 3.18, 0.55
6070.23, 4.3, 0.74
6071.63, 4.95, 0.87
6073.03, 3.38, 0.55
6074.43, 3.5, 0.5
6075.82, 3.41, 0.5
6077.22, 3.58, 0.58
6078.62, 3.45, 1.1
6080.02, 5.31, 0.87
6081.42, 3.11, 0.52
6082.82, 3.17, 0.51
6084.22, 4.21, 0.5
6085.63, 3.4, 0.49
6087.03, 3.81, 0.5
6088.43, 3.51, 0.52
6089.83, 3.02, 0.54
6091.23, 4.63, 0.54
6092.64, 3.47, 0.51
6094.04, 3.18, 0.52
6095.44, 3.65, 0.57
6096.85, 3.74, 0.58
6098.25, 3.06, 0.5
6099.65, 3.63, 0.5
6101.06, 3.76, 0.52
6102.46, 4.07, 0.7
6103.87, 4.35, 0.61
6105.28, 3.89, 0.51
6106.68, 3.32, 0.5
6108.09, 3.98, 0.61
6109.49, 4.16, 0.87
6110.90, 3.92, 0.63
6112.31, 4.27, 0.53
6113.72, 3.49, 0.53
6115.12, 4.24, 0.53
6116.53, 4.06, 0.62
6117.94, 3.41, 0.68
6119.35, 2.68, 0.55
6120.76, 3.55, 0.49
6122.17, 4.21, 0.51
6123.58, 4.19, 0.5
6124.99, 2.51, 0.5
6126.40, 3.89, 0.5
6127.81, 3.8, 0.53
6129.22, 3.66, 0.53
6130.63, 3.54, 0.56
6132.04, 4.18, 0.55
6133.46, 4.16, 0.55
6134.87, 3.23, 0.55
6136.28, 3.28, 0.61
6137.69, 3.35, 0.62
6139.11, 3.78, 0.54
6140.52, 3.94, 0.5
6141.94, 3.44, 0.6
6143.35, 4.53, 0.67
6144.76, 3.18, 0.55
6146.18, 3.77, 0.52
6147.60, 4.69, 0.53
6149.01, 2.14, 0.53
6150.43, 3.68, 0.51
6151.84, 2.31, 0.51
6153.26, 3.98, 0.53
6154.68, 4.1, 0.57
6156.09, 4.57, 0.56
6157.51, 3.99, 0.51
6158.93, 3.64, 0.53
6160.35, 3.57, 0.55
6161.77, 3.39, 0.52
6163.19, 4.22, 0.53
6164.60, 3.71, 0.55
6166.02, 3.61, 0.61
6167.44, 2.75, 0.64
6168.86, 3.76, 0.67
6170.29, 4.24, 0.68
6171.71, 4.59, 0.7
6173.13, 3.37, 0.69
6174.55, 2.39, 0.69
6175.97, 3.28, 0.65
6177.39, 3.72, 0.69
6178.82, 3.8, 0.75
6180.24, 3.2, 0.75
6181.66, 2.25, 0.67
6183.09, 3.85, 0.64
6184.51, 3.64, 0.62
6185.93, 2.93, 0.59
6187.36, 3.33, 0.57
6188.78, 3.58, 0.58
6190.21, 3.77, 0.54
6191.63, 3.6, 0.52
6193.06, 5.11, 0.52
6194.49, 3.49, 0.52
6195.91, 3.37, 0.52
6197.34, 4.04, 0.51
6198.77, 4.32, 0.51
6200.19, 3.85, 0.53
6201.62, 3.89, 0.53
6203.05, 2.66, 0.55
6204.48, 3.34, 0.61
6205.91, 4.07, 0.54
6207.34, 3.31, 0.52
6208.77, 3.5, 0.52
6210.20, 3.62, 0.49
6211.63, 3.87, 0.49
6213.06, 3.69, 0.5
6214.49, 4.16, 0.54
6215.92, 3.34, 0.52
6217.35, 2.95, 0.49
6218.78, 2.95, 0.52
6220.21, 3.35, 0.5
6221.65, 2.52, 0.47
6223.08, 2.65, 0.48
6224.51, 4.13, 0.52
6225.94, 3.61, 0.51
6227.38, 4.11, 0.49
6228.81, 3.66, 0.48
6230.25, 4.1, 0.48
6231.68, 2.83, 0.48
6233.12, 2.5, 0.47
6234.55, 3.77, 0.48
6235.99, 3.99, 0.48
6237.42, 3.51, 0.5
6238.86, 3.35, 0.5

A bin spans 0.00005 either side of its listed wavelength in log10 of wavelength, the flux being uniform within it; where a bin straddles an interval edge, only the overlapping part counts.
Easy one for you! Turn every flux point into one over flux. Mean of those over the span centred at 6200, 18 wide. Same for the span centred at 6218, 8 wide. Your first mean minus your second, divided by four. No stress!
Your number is -0.011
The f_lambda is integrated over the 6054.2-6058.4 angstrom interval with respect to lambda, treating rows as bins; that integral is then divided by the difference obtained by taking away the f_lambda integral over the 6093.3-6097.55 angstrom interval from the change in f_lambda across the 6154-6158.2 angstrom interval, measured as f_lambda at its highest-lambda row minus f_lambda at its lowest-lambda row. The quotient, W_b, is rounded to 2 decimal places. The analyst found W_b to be -1.07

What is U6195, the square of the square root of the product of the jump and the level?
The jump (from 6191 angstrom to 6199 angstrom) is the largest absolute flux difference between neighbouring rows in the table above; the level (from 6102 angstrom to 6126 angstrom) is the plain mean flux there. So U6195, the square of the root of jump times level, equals 6.1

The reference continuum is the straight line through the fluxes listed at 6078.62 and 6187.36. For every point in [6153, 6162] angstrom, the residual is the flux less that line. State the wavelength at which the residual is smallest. 6161.77 angstrom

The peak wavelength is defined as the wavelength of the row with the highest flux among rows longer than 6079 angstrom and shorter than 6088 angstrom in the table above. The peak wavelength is 6080.02 angstrom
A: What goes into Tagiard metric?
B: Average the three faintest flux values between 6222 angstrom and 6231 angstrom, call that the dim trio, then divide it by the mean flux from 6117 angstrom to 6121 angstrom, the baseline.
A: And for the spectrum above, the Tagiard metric 1.03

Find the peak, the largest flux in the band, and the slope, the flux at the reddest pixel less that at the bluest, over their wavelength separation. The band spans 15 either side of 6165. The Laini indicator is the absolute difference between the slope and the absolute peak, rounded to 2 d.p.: 4.59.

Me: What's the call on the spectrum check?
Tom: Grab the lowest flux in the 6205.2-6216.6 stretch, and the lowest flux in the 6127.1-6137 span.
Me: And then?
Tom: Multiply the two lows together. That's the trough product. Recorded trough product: 11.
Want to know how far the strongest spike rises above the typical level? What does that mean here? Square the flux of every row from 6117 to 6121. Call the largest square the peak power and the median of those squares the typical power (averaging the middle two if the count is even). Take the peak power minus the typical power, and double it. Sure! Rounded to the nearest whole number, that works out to 2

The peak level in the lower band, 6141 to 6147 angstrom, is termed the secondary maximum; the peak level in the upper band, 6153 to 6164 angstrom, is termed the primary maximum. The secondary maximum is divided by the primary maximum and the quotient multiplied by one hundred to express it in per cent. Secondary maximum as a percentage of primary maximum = 99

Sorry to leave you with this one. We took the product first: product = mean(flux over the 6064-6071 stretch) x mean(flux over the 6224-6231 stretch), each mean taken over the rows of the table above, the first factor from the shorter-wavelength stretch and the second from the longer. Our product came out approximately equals 15.1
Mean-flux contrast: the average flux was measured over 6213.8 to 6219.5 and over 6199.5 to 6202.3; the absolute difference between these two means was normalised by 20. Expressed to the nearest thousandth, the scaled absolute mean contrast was 0.026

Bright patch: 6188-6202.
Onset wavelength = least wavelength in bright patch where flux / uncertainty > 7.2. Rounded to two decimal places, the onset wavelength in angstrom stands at 6193.06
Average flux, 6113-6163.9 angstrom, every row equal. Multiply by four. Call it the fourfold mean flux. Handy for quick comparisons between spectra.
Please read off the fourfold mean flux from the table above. 14.7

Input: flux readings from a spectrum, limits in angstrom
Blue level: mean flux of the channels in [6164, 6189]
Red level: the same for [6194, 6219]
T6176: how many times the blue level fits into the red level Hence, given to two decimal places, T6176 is 1.04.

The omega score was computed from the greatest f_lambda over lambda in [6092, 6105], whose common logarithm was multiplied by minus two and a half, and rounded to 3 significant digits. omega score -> -1.60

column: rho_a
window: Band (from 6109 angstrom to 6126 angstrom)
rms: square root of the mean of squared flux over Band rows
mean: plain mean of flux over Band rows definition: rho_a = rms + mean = 7.49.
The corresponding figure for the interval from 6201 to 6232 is 6.98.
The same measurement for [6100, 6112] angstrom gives 7.87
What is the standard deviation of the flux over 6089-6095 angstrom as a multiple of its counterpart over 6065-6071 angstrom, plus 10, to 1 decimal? 11.2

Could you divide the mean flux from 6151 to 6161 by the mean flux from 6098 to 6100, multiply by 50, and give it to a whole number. 56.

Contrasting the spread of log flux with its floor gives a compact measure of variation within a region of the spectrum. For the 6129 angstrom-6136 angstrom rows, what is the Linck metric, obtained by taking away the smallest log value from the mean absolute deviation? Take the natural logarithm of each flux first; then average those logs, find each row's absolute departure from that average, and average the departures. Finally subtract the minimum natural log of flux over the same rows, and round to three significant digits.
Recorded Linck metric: -1.08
